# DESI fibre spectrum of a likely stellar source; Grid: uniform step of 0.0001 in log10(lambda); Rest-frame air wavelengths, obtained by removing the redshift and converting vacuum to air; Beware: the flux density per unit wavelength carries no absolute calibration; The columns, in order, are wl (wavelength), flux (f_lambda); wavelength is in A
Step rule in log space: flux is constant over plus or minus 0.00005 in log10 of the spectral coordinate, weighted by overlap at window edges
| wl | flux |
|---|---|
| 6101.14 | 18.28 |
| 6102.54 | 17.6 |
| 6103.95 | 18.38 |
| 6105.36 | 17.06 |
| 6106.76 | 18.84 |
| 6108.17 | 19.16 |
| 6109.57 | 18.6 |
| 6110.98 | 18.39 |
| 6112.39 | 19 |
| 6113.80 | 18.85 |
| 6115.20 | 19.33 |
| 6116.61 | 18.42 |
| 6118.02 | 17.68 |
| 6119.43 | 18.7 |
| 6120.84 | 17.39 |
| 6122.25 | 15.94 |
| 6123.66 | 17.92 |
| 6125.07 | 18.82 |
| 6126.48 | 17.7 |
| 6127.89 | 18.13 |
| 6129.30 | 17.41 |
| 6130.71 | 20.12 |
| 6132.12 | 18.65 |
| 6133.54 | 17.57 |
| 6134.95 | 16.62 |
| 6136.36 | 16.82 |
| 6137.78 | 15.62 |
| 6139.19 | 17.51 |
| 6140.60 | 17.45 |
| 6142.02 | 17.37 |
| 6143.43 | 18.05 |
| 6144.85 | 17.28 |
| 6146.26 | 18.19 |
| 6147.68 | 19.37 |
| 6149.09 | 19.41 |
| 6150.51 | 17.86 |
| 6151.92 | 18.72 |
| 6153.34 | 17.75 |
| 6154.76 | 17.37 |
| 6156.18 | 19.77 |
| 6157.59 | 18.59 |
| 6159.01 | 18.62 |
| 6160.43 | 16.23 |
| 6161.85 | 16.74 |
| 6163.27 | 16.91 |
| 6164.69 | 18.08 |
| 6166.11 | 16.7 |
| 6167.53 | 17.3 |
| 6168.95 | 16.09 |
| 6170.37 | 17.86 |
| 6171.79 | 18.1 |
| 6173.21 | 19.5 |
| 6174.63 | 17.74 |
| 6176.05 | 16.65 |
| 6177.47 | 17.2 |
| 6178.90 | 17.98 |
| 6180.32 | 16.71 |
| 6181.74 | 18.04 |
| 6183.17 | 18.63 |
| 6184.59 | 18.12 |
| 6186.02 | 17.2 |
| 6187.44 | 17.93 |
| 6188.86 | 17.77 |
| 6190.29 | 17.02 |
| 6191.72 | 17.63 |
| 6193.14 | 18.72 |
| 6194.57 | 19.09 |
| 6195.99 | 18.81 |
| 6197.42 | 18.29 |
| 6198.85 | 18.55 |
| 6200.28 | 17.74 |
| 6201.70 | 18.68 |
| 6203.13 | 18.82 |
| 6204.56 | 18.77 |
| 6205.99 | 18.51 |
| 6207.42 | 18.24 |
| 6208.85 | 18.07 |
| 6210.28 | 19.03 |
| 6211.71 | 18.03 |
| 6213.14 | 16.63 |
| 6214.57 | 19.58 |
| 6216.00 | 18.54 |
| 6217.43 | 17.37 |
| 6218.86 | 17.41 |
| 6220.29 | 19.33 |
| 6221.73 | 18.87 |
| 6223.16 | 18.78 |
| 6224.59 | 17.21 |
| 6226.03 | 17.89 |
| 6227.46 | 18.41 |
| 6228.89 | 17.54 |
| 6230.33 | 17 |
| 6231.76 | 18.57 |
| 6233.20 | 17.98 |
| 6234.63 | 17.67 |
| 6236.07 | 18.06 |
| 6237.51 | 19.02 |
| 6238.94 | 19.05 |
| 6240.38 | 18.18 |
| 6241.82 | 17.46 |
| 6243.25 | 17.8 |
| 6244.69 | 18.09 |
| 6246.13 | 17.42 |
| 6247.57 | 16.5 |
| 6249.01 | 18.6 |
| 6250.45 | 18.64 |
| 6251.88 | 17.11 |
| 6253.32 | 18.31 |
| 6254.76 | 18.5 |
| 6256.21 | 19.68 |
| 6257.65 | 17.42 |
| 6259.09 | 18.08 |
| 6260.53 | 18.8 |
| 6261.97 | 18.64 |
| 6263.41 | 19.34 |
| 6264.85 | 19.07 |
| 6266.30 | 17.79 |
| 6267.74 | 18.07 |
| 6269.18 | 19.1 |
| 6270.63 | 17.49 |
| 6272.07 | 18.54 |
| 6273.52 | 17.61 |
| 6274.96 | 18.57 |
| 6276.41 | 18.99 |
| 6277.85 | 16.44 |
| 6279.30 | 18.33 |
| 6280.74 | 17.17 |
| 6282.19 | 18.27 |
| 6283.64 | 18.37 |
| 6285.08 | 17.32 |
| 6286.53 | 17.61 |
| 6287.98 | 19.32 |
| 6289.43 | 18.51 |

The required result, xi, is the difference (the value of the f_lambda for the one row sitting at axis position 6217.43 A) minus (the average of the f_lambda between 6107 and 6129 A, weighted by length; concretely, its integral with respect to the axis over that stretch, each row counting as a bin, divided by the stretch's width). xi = -0.9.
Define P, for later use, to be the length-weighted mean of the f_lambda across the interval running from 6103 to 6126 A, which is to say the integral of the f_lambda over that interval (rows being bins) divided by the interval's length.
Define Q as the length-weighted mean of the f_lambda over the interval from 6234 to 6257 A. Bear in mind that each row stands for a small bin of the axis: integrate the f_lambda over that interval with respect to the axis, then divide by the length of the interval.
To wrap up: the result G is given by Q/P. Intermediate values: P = 18.3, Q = 18.1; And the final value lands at 0.99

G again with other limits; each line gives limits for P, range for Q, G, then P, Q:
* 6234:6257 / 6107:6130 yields 1.01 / 18.1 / 18.2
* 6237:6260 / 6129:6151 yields 0.98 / 18.1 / 17.8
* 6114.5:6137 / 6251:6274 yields 1.02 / 18.0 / 18.4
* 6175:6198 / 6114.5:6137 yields 1.01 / 17.9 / 18.0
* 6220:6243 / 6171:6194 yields 0.98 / 18.2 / 17.8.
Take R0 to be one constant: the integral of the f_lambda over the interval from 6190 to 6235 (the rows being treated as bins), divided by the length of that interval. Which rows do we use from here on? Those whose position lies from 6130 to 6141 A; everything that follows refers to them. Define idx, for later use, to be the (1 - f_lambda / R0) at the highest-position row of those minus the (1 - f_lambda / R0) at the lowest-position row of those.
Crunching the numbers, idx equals 0.15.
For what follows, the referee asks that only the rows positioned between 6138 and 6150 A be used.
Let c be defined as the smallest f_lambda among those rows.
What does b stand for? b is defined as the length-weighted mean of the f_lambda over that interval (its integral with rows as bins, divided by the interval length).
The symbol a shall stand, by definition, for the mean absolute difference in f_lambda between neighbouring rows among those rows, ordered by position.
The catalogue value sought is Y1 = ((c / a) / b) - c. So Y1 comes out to -15.5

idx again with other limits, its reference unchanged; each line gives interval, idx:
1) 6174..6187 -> 0.03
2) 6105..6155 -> -0.02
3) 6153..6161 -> 0.08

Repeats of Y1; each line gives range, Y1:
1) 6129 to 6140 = -15.0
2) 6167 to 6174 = -15.3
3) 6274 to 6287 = -15.6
